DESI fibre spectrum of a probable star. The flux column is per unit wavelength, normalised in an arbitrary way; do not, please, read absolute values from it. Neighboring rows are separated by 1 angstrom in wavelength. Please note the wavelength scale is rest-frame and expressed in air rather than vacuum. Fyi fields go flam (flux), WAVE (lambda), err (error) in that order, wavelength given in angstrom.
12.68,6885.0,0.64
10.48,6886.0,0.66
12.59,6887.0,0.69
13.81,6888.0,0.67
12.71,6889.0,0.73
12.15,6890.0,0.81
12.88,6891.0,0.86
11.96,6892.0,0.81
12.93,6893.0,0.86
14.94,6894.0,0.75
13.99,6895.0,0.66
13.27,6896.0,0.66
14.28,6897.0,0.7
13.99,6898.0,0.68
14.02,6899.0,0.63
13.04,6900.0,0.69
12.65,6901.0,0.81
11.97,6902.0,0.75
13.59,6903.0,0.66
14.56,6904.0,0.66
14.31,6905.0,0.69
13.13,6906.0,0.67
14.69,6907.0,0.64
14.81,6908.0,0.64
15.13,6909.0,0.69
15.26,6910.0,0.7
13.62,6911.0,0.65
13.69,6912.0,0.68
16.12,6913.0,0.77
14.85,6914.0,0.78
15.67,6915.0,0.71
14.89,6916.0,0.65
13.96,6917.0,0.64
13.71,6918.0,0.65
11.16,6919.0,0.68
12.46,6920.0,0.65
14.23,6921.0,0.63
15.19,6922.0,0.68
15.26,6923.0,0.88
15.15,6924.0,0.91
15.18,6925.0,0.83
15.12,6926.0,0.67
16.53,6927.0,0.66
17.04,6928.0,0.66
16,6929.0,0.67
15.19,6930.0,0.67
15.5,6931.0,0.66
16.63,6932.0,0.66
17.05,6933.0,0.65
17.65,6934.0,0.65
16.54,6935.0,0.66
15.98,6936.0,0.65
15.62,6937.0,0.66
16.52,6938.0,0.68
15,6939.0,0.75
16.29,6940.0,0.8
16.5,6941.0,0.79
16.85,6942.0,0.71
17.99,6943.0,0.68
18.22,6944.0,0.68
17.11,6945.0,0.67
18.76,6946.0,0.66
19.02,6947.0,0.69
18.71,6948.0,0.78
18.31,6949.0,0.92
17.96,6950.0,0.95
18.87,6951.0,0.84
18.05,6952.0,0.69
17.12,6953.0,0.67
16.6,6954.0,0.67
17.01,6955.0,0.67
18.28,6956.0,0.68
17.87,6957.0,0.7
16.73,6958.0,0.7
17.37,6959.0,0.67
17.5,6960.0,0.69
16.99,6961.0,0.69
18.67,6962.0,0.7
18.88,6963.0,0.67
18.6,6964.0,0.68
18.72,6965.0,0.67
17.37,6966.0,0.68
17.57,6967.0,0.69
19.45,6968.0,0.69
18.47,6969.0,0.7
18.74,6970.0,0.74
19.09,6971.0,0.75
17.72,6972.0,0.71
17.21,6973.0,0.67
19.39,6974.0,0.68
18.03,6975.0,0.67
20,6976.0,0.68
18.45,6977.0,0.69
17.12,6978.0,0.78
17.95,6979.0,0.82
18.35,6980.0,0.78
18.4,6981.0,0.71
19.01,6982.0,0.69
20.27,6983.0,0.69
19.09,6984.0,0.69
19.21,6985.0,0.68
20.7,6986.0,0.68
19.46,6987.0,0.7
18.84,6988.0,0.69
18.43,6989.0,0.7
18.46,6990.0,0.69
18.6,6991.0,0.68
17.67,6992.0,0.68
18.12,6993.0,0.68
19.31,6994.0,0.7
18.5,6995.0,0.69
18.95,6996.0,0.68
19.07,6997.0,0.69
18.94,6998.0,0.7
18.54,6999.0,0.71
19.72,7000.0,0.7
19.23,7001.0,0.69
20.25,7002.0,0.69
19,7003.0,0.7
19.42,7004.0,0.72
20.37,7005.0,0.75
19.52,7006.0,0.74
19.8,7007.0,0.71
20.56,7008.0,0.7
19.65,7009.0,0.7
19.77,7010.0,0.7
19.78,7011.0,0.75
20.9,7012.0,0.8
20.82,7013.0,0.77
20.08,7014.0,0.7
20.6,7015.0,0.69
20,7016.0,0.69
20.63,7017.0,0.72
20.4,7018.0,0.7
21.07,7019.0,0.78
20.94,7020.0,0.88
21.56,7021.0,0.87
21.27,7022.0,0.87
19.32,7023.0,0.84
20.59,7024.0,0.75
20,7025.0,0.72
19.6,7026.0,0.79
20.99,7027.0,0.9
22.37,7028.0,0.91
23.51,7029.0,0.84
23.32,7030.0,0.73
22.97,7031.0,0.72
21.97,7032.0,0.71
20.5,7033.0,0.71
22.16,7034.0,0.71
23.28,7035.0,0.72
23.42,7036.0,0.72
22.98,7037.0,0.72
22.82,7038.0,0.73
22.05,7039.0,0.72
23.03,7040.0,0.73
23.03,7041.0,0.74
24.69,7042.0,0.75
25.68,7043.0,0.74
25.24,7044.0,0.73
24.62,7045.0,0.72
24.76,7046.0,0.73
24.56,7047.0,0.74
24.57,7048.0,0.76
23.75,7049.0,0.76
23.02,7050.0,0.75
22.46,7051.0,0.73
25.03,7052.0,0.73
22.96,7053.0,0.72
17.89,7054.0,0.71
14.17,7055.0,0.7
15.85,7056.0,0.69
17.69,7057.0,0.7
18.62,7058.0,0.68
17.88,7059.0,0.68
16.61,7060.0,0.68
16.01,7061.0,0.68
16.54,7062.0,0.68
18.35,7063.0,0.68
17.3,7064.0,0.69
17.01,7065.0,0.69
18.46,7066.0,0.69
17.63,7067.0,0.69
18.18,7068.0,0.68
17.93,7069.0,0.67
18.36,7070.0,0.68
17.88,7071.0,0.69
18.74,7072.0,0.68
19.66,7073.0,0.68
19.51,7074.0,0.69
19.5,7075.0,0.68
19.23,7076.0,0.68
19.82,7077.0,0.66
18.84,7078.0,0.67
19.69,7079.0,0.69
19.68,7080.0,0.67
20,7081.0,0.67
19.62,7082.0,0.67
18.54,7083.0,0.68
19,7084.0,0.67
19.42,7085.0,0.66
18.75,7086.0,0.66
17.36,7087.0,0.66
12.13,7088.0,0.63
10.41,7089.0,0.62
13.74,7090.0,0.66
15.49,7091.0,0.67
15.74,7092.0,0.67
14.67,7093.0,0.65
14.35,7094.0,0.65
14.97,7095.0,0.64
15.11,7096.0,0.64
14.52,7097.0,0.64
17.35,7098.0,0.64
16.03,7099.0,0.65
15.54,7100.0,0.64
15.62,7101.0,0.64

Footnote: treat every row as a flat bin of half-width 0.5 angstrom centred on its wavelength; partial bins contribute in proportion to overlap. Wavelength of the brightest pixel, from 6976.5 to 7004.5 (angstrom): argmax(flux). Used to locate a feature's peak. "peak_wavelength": 6986.0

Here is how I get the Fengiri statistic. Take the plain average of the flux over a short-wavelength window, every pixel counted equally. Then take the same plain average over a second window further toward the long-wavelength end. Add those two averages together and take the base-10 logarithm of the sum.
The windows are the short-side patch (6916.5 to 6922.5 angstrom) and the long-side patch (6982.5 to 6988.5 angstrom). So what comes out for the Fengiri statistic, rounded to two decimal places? 1.52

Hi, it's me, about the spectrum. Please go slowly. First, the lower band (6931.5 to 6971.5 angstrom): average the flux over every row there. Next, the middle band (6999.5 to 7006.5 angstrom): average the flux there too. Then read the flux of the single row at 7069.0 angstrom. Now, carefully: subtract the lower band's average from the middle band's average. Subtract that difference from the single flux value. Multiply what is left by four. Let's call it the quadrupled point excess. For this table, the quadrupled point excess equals 64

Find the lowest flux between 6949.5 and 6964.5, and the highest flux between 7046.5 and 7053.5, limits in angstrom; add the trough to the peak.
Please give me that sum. 41.6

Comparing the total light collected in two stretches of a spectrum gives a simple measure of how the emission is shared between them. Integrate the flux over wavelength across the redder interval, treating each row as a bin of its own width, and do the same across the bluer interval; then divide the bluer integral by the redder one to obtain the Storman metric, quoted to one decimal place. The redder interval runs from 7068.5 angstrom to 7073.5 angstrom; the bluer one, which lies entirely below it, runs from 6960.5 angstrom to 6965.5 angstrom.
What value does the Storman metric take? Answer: 1.0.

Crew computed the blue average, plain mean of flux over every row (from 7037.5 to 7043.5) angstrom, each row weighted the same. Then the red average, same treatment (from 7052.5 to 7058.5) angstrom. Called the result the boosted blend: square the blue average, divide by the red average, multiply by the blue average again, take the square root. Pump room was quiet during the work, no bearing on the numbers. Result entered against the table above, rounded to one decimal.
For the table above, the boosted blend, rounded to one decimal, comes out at 27.0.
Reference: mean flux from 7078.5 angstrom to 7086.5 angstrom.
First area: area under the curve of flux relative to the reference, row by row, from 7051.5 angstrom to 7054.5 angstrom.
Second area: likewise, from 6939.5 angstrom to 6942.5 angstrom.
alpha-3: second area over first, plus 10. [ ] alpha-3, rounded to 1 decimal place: 10.8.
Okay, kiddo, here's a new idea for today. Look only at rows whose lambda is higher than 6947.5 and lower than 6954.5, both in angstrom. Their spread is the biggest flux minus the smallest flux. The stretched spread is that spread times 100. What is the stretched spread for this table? 227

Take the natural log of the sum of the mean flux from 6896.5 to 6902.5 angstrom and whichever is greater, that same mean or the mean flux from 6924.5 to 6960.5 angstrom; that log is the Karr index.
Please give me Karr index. 3.41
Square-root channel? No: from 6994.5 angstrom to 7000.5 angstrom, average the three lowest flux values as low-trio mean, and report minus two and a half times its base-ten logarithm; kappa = -3.18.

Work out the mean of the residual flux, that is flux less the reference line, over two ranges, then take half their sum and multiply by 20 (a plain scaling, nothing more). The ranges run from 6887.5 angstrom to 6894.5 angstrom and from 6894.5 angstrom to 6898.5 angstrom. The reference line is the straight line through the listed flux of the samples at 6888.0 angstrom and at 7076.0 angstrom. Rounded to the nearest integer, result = -10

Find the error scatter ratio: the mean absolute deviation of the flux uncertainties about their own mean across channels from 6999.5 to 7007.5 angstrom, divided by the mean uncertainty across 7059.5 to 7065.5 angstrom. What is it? 0.027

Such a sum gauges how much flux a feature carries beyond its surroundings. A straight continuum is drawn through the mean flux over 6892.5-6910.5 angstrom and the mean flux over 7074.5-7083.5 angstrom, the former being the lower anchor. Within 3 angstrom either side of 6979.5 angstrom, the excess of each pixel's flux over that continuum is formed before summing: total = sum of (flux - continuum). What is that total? 11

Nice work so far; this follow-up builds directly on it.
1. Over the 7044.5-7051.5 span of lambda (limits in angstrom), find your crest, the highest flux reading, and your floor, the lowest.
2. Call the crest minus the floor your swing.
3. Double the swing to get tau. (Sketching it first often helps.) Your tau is 4.6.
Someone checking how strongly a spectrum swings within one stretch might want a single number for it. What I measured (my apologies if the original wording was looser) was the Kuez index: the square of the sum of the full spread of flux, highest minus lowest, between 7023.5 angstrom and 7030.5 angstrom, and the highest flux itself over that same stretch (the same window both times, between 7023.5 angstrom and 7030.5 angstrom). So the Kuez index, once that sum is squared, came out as 752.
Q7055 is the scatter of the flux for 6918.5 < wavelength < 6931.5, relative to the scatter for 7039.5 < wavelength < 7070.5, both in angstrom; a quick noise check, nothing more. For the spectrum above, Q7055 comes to 0.4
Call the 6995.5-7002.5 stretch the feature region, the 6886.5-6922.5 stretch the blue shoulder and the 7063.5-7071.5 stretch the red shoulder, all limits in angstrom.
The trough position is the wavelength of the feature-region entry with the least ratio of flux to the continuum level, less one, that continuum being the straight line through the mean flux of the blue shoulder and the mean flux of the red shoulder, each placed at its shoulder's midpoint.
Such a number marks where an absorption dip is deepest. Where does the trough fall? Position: 6999.0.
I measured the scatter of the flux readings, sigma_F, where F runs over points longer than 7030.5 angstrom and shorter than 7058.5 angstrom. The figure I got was 2.9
